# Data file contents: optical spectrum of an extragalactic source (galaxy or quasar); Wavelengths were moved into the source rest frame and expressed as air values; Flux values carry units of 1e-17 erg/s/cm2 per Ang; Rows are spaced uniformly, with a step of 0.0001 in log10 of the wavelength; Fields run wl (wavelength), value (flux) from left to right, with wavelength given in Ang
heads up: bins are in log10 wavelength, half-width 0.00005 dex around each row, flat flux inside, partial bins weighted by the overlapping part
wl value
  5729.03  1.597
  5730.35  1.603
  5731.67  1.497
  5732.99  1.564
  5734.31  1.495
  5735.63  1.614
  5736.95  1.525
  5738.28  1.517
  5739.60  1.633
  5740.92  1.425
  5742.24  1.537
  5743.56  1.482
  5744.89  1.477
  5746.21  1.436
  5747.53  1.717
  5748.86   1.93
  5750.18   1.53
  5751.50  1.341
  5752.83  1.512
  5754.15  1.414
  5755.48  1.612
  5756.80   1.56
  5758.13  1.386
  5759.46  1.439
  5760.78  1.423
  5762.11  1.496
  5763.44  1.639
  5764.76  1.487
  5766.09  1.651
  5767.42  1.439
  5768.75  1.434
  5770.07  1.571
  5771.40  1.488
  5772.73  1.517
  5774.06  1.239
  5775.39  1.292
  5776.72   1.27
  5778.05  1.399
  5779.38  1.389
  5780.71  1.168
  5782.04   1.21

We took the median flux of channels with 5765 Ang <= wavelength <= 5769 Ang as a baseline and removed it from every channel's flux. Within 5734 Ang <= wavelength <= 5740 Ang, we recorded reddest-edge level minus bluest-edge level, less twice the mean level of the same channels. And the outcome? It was -0.098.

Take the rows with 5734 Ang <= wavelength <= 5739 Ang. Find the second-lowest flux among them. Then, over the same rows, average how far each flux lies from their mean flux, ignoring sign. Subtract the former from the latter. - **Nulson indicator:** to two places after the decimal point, -1.48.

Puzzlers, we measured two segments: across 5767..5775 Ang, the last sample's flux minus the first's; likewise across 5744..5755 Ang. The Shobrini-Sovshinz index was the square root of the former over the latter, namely 1.8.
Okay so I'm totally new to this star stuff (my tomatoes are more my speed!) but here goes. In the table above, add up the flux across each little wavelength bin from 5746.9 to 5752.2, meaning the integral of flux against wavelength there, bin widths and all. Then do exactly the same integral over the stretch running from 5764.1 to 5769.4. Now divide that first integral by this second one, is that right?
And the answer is 1.08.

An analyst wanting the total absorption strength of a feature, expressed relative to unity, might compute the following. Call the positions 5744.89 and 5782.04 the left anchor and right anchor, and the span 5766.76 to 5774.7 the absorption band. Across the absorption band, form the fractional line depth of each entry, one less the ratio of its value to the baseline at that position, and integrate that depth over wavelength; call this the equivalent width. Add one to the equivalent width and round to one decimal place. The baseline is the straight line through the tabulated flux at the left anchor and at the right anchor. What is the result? 0.0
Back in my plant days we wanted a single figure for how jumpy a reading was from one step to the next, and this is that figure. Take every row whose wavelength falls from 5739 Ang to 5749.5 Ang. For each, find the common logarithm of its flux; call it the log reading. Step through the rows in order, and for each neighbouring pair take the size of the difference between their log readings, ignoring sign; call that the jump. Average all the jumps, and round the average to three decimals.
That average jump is 0.036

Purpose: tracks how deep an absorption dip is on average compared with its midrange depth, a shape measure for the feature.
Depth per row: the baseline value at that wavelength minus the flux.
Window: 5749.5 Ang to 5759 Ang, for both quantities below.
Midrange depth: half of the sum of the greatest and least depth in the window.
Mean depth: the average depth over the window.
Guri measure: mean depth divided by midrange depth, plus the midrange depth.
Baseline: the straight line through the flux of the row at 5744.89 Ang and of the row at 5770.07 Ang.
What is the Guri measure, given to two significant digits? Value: 1.0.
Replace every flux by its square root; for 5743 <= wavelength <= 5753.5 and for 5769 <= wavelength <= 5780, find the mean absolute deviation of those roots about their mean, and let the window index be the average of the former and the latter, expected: 0.047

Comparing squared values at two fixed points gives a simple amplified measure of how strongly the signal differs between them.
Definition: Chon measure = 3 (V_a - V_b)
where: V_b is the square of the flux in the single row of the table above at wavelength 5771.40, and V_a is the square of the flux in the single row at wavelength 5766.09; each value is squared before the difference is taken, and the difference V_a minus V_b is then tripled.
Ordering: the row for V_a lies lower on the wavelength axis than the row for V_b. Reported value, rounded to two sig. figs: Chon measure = 1.5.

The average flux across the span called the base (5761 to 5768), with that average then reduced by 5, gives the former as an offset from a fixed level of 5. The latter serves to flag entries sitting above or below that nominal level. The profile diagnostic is -3.46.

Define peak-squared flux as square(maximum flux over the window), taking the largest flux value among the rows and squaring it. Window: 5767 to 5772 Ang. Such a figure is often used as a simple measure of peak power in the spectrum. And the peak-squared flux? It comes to 2.47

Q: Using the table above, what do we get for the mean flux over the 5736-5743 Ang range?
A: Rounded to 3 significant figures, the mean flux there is 1.53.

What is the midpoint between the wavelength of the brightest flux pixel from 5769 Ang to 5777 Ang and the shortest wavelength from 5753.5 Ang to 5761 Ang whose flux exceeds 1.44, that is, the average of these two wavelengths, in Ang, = 5762.8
